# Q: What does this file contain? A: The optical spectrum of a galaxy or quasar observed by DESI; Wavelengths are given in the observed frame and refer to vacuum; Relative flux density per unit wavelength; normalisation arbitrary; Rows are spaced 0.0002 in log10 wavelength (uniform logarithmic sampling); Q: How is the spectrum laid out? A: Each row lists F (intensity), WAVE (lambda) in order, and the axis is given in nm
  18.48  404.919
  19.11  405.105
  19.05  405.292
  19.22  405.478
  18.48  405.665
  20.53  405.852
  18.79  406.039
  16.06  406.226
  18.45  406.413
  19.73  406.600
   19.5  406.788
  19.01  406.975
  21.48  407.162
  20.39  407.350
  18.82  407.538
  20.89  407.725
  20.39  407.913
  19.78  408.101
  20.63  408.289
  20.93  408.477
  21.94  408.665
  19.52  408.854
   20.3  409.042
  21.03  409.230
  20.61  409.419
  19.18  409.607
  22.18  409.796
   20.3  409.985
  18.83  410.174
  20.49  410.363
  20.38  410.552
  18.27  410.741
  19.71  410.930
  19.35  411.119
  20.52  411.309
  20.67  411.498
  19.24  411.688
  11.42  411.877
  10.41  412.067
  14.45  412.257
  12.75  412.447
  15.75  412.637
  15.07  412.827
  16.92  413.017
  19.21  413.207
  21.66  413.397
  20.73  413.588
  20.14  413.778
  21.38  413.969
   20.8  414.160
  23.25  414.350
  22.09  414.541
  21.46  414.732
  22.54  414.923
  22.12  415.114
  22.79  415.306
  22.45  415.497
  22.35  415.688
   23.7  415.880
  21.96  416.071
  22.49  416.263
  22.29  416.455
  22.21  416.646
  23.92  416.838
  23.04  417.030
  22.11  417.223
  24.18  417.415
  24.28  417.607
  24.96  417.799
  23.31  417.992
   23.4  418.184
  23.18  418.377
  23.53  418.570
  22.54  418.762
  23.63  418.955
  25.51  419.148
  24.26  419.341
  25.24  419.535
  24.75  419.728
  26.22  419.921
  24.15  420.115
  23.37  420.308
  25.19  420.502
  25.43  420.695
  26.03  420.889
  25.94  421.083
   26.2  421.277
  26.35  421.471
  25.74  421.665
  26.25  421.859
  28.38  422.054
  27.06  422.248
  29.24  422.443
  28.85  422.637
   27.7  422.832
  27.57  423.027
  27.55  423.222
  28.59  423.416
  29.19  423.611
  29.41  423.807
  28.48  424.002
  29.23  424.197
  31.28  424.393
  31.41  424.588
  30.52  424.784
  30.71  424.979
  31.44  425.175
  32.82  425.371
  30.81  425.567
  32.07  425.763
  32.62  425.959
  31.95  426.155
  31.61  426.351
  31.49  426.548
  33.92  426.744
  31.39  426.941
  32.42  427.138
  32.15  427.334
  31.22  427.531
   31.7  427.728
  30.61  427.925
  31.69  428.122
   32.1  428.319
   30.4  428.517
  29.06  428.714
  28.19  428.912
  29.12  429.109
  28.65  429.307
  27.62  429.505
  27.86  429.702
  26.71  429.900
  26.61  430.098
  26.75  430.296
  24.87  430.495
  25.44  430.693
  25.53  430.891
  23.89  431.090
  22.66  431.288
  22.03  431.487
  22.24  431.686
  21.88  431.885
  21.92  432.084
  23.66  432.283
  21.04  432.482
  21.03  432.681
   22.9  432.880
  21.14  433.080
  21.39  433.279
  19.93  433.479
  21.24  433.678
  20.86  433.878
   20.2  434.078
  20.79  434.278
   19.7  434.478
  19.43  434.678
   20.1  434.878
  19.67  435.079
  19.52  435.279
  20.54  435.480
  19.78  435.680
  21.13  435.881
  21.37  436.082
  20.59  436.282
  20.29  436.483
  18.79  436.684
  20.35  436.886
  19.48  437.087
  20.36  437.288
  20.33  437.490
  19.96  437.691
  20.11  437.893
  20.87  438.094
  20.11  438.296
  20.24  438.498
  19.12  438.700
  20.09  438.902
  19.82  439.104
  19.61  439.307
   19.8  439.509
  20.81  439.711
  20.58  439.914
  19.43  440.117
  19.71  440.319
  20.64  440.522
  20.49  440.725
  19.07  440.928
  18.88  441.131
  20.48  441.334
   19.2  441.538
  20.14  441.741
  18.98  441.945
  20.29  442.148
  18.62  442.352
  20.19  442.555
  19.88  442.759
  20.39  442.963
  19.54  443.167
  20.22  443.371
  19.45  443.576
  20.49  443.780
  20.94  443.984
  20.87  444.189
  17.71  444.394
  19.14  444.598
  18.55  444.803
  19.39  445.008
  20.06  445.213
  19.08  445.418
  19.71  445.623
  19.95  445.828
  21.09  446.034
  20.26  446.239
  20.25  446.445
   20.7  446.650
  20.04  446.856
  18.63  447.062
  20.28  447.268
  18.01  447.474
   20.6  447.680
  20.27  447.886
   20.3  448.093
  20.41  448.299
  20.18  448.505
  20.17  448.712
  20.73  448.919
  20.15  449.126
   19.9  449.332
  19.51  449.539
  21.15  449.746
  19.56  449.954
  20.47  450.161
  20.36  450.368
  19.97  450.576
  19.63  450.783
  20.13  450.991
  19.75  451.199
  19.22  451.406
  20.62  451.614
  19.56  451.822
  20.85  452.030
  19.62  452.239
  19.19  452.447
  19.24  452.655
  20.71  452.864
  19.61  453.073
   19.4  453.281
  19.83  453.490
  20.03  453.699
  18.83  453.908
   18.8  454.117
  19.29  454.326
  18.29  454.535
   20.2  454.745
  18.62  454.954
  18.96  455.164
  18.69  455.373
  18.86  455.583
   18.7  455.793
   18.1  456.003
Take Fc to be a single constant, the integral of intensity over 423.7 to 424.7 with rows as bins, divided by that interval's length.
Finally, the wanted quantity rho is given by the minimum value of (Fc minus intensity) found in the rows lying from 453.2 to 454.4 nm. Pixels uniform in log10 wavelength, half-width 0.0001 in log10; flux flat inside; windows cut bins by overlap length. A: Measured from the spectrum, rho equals 9.9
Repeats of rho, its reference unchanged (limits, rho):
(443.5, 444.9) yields 9.0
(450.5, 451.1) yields 9.8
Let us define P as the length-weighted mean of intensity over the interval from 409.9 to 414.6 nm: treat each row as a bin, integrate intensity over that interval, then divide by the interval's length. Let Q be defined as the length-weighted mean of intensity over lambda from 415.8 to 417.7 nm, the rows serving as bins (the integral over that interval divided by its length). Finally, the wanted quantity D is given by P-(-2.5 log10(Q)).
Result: 21.9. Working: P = 18.5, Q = 23.0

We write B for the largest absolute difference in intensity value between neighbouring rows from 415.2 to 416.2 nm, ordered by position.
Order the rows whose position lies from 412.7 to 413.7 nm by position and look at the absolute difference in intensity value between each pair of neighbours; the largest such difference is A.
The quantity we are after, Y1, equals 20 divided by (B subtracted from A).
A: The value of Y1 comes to 28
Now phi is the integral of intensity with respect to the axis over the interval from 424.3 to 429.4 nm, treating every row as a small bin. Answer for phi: 159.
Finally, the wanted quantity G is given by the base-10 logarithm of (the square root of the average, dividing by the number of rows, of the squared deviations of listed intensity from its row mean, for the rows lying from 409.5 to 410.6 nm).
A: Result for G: 0.03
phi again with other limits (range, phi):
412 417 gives 101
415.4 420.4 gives 118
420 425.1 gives 141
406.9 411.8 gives 99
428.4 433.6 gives 129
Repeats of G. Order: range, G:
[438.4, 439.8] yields -0.31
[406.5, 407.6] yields -0.05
